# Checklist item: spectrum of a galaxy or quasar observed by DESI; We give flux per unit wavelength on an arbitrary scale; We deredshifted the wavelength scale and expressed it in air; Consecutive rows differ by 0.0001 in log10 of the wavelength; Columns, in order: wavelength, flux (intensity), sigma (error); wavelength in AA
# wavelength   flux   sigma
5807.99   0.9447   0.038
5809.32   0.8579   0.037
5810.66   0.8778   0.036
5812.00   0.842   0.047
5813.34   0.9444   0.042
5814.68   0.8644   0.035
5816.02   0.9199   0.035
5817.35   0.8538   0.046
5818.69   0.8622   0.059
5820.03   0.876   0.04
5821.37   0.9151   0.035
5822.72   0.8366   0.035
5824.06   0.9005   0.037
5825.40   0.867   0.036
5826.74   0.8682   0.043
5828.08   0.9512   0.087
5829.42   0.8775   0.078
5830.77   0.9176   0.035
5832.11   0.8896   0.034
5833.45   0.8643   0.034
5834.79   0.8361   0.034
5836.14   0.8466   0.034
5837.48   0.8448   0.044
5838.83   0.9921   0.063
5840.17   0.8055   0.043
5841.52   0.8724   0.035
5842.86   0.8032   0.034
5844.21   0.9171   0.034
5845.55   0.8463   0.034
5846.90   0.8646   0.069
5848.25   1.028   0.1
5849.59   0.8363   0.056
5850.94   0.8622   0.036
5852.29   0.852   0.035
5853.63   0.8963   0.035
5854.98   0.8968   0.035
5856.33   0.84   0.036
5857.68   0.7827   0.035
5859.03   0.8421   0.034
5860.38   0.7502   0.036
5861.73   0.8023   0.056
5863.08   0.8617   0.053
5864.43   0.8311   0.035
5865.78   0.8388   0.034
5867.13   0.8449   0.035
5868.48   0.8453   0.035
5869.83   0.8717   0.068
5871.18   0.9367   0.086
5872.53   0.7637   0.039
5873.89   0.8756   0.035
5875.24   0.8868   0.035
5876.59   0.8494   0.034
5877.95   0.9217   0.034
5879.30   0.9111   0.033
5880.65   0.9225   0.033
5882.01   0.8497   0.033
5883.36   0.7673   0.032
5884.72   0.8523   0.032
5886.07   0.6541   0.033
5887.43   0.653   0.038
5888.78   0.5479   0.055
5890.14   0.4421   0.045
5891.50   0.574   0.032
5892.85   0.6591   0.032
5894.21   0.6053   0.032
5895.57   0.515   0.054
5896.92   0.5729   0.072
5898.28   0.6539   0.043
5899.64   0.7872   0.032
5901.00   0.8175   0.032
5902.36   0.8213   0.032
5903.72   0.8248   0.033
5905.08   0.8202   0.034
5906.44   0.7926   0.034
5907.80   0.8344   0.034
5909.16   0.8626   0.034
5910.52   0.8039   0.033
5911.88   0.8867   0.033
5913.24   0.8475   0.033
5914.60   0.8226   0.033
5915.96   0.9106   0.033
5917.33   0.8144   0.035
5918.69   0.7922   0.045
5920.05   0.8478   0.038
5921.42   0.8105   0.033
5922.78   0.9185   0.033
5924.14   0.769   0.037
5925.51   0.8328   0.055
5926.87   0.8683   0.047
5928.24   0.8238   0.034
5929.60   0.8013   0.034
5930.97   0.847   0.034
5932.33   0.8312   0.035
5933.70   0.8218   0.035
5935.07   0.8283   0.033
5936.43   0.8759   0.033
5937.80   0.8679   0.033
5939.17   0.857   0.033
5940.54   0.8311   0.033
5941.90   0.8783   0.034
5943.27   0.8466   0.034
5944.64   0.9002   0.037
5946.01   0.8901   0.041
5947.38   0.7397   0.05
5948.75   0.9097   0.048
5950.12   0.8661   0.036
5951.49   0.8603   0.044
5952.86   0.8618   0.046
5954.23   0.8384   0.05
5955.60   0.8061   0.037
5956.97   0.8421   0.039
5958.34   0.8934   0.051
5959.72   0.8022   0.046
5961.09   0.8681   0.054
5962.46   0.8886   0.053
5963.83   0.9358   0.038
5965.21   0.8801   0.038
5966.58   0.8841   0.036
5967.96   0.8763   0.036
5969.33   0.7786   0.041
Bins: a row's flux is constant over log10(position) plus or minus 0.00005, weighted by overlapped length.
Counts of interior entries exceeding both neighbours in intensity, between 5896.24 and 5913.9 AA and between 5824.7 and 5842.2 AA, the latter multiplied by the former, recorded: 12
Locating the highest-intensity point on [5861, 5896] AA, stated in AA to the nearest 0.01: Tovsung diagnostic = 5871.18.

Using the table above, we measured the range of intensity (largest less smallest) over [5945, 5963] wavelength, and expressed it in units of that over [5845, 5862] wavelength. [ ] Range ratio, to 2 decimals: 0.61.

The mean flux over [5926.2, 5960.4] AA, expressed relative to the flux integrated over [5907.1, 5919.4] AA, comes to 0.082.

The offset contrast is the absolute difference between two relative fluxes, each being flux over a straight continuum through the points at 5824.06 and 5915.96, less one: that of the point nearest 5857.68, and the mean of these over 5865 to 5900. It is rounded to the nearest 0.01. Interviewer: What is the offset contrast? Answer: 0.03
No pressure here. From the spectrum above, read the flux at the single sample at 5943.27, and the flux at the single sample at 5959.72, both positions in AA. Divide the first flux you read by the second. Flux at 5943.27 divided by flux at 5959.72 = 1.06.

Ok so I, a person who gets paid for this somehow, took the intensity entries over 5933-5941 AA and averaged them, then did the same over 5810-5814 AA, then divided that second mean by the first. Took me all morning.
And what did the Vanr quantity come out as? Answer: 1.048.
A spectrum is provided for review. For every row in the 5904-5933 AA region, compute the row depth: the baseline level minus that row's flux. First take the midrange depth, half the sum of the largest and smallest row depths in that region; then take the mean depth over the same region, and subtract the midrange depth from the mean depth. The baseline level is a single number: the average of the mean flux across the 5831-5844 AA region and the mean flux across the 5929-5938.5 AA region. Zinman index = 0.009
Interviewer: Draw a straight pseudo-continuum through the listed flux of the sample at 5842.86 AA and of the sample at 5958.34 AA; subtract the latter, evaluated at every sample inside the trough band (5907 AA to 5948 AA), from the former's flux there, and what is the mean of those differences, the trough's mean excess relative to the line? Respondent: -0.03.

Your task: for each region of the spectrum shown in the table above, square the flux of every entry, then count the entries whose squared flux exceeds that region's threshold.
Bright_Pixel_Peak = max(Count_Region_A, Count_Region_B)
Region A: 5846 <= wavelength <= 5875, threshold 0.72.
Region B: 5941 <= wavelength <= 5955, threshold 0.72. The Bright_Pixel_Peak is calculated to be 10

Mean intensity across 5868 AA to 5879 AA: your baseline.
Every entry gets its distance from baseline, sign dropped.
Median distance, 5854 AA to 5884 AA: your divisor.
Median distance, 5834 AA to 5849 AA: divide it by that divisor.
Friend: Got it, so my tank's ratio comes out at 1.11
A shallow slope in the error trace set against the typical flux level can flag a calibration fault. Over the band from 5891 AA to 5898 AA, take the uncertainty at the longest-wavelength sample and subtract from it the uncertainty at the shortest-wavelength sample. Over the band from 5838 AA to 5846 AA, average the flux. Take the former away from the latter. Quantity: 0.833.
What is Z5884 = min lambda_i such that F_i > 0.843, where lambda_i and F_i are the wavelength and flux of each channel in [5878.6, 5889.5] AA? 5879.30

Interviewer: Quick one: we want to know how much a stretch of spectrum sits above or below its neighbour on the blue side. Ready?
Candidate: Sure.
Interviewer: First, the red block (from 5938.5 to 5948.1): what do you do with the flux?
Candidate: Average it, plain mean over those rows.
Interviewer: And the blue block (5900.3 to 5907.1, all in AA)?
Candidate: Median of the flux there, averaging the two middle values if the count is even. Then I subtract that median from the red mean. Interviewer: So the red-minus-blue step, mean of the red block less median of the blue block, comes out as 0.029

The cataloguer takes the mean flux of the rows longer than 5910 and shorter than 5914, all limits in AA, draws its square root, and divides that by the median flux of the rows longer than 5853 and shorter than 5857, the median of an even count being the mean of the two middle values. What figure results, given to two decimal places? 1.03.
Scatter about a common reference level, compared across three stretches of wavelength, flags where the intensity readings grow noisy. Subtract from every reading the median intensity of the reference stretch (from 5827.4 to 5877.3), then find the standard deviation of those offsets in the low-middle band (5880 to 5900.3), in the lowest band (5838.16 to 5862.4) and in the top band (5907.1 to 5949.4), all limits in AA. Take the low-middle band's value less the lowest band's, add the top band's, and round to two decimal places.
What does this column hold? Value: 0.11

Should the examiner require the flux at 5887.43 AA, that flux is 0.653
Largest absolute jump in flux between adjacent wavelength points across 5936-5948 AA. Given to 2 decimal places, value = 0.15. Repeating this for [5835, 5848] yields 0.19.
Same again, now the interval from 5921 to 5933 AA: 0.15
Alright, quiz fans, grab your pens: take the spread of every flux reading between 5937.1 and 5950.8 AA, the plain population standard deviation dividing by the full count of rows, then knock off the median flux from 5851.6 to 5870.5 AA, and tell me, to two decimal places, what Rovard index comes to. -0.80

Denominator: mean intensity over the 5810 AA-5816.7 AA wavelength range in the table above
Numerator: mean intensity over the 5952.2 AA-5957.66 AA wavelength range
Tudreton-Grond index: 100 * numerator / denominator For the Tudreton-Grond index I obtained 94.1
